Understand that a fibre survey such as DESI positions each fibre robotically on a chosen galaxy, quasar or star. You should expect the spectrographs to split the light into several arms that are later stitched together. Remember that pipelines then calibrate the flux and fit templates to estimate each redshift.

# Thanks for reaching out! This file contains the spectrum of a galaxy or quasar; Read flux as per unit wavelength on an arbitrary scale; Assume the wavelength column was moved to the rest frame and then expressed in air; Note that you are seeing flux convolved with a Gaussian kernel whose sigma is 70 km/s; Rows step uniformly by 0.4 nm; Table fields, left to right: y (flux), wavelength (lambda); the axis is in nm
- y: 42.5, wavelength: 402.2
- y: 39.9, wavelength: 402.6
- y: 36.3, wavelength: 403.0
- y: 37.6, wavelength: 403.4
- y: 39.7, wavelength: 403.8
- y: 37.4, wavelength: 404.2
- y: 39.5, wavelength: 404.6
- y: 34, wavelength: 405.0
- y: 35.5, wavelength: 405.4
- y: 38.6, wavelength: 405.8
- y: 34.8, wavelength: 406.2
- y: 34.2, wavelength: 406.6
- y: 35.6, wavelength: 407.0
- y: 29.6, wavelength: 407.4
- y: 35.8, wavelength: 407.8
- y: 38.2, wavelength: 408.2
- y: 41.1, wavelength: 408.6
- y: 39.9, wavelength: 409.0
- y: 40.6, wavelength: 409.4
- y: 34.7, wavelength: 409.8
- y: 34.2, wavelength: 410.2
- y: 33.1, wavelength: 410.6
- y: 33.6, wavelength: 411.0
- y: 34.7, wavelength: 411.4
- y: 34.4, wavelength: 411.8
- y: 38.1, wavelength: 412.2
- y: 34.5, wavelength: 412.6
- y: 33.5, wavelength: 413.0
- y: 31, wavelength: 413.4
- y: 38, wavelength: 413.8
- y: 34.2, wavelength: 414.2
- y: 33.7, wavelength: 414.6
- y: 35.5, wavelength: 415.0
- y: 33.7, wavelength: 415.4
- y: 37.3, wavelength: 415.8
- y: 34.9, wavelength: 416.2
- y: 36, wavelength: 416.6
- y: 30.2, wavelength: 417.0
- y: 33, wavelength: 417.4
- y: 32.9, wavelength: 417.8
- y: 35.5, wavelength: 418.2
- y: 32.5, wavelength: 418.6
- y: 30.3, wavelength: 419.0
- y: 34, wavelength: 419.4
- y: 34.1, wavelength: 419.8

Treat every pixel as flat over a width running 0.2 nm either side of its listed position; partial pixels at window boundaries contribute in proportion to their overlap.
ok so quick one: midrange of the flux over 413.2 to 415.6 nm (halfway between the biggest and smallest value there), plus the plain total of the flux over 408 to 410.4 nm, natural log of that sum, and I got 5.57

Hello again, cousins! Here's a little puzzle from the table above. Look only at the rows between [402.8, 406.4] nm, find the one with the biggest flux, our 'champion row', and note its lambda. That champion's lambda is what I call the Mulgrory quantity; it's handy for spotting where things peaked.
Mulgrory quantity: 403.8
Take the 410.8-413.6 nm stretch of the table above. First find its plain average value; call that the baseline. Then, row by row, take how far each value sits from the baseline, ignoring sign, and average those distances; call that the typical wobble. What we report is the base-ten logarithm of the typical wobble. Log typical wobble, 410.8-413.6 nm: 0.13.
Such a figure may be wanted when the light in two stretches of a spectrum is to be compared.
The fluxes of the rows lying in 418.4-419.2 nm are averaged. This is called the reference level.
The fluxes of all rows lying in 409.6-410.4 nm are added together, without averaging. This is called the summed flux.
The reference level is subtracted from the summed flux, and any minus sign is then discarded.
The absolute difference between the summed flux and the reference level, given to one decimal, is 37.5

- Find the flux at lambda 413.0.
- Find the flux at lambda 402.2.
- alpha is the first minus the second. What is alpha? -9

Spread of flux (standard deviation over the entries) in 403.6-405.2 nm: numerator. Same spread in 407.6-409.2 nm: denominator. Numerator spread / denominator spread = 1.2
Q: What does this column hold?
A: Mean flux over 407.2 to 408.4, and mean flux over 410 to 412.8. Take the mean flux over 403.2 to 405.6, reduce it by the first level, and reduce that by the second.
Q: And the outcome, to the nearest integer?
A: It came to -32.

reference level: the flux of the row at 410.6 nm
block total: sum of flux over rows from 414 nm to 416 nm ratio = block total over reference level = 5.27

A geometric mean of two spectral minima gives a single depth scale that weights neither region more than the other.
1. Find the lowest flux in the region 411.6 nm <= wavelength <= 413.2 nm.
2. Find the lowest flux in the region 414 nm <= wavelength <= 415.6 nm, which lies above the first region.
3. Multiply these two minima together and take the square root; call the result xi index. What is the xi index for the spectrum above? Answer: 33.6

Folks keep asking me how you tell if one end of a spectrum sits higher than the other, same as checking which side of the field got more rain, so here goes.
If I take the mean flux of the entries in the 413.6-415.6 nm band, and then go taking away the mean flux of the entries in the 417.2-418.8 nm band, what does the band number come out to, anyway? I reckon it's 1.5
